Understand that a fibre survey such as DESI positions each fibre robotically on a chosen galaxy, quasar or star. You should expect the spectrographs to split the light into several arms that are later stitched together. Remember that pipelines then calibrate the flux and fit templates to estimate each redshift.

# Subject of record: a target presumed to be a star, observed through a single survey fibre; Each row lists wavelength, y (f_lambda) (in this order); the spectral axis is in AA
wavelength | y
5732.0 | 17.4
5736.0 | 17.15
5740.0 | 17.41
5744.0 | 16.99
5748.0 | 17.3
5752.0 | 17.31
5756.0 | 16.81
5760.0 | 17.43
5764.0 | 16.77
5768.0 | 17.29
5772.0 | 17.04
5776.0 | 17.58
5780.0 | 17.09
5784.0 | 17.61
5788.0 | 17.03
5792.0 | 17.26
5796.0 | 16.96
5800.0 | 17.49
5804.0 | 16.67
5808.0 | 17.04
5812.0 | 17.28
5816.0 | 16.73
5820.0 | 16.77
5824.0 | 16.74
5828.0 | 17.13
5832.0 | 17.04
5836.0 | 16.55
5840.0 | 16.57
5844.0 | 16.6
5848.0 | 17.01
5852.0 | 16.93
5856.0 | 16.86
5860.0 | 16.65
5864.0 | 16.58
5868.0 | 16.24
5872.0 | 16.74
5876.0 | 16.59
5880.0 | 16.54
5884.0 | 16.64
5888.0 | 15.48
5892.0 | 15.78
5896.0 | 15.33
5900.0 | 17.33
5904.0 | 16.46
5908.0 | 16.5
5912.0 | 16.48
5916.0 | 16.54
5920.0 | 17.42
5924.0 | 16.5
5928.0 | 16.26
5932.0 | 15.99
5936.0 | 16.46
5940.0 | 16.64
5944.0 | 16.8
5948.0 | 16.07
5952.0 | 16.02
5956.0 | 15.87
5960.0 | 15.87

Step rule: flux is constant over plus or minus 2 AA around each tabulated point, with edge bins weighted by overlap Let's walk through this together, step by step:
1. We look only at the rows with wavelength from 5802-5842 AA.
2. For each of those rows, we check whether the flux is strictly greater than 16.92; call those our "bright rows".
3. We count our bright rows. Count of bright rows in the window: 4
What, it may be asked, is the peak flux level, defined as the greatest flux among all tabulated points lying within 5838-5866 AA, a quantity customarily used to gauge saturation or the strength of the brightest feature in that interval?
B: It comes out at 17.01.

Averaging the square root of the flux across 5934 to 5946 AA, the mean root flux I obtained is 4.08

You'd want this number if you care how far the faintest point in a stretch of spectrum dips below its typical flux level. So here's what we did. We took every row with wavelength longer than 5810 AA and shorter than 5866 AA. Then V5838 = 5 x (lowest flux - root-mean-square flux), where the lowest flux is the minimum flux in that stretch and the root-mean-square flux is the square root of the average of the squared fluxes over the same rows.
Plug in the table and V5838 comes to -1.3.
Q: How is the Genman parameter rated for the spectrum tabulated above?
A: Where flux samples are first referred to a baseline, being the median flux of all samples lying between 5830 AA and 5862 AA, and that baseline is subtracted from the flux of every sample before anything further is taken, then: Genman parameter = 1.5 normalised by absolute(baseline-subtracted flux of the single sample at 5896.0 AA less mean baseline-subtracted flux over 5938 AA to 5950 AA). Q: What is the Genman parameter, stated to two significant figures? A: 1.3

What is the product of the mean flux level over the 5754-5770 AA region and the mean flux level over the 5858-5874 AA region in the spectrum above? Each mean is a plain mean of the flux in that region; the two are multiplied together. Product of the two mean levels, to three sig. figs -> 283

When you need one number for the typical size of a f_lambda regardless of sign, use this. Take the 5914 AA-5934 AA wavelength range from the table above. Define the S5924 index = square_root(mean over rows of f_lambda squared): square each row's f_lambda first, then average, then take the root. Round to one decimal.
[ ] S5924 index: 16.5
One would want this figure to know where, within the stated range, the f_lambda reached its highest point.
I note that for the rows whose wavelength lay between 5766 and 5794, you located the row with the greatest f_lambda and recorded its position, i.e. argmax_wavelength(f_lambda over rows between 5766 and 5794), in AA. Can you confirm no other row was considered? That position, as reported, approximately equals 5784.0 AA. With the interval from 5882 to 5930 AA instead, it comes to 5920.0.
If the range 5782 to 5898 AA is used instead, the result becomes 5784.0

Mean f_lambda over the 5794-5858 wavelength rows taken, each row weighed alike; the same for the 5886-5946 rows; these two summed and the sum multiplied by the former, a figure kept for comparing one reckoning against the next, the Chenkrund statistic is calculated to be 563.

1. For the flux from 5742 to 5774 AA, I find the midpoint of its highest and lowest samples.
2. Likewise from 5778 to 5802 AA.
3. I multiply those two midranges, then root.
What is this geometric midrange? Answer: 17.2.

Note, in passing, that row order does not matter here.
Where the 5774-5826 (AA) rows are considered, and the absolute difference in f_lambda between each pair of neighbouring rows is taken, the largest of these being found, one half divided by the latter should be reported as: 0.6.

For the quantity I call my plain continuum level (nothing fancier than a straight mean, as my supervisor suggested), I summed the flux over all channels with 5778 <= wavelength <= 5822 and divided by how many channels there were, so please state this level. 17.1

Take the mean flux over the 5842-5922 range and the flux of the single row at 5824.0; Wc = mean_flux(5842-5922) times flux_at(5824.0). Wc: 277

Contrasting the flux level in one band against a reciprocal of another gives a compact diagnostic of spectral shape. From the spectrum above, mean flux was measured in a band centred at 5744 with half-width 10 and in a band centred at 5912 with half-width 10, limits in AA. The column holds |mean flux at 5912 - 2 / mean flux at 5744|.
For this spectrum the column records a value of 16.6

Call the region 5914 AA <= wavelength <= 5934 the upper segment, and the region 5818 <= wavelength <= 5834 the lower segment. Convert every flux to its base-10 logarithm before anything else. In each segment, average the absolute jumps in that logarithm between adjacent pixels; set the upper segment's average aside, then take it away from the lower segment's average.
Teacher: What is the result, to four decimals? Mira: -0.0106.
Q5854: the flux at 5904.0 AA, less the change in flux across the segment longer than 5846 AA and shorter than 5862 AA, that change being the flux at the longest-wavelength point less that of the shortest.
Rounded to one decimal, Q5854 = 16.8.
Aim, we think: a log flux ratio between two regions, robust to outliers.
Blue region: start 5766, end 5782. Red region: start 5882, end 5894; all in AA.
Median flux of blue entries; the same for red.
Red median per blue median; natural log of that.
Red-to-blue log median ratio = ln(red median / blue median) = -0.086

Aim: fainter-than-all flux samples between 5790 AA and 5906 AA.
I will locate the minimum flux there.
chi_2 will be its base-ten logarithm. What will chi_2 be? 1.19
